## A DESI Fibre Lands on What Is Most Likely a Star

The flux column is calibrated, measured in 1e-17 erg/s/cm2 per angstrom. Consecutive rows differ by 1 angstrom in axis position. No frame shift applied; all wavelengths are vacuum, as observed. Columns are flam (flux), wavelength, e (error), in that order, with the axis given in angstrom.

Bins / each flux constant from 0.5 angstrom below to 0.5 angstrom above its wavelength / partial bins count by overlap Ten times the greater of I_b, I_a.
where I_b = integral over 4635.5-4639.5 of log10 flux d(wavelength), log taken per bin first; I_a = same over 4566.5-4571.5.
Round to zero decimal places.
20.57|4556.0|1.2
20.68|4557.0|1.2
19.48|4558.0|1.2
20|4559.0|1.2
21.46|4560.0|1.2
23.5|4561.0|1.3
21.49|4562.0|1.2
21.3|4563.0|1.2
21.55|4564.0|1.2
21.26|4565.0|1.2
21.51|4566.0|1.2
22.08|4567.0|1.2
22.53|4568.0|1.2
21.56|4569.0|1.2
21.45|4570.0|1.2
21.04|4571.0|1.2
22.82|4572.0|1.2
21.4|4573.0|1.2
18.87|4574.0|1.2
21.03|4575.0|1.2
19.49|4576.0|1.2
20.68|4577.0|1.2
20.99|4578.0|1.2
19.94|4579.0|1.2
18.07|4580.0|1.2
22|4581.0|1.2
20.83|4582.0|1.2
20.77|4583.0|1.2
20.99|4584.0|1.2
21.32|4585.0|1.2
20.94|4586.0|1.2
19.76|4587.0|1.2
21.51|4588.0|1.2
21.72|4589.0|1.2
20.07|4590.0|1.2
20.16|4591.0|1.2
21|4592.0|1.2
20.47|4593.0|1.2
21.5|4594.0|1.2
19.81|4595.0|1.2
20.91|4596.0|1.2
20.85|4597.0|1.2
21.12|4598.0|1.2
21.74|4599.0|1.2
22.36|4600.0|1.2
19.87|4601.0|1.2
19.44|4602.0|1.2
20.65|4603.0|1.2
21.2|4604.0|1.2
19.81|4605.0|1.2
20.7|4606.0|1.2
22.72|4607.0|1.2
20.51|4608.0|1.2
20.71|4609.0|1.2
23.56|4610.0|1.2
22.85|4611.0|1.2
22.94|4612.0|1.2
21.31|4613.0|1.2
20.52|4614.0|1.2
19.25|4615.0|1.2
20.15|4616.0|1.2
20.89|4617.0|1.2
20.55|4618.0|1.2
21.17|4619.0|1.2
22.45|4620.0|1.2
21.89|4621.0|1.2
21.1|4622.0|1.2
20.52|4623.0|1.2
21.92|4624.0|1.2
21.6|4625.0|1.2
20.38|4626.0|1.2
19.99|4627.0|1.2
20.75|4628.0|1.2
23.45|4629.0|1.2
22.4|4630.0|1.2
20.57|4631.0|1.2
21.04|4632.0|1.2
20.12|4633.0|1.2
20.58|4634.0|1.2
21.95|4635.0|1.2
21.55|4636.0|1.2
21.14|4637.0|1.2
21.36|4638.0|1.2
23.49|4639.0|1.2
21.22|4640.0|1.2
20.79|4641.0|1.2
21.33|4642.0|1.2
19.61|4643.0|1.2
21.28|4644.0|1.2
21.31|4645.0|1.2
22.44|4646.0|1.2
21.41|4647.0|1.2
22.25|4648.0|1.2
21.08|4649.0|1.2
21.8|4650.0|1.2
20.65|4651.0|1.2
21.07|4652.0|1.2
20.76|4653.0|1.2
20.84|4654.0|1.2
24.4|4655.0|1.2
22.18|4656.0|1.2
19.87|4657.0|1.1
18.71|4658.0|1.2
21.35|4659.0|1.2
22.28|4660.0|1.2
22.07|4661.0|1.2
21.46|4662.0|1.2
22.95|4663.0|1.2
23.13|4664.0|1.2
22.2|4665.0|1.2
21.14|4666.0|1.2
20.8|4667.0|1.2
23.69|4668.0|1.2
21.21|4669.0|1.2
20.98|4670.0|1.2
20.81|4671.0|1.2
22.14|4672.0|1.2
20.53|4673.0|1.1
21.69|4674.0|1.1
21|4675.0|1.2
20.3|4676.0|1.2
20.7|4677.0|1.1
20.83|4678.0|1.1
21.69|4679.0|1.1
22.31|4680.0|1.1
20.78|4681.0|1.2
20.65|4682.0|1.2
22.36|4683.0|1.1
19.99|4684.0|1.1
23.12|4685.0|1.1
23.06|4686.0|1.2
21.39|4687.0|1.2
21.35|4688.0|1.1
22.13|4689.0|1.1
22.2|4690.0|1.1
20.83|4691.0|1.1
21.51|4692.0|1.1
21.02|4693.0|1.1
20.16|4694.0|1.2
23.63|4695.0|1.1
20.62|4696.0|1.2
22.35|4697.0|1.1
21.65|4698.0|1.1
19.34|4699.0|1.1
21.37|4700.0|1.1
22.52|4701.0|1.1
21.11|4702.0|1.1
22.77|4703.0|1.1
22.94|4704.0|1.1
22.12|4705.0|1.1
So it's 67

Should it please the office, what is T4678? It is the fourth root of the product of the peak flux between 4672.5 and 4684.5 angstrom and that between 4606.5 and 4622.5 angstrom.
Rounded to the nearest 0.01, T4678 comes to 4.79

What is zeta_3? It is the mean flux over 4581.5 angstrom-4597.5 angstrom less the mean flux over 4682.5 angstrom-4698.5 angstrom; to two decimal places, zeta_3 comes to -0.92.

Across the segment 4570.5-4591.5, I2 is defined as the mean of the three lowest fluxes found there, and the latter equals 18.8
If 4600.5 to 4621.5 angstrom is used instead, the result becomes 19.5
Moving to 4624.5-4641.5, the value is 20.2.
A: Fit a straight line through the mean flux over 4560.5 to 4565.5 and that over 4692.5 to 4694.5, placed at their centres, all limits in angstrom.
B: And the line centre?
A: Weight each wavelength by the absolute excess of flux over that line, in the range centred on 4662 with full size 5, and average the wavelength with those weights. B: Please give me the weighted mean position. 4662.4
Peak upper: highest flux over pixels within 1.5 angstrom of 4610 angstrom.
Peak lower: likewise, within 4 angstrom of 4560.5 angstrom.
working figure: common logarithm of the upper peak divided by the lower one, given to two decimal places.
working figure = 0.00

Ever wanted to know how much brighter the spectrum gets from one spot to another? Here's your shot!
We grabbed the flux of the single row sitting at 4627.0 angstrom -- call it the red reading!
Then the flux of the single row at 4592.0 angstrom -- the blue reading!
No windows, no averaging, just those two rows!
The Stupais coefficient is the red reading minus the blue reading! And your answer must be -1.0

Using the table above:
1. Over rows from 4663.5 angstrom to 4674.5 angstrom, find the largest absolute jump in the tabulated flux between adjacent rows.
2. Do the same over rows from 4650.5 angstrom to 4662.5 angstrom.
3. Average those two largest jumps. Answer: 3.2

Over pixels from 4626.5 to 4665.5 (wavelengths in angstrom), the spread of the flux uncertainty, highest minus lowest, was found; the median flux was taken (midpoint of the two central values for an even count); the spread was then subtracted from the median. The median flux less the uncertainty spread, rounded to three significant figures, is 21.2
